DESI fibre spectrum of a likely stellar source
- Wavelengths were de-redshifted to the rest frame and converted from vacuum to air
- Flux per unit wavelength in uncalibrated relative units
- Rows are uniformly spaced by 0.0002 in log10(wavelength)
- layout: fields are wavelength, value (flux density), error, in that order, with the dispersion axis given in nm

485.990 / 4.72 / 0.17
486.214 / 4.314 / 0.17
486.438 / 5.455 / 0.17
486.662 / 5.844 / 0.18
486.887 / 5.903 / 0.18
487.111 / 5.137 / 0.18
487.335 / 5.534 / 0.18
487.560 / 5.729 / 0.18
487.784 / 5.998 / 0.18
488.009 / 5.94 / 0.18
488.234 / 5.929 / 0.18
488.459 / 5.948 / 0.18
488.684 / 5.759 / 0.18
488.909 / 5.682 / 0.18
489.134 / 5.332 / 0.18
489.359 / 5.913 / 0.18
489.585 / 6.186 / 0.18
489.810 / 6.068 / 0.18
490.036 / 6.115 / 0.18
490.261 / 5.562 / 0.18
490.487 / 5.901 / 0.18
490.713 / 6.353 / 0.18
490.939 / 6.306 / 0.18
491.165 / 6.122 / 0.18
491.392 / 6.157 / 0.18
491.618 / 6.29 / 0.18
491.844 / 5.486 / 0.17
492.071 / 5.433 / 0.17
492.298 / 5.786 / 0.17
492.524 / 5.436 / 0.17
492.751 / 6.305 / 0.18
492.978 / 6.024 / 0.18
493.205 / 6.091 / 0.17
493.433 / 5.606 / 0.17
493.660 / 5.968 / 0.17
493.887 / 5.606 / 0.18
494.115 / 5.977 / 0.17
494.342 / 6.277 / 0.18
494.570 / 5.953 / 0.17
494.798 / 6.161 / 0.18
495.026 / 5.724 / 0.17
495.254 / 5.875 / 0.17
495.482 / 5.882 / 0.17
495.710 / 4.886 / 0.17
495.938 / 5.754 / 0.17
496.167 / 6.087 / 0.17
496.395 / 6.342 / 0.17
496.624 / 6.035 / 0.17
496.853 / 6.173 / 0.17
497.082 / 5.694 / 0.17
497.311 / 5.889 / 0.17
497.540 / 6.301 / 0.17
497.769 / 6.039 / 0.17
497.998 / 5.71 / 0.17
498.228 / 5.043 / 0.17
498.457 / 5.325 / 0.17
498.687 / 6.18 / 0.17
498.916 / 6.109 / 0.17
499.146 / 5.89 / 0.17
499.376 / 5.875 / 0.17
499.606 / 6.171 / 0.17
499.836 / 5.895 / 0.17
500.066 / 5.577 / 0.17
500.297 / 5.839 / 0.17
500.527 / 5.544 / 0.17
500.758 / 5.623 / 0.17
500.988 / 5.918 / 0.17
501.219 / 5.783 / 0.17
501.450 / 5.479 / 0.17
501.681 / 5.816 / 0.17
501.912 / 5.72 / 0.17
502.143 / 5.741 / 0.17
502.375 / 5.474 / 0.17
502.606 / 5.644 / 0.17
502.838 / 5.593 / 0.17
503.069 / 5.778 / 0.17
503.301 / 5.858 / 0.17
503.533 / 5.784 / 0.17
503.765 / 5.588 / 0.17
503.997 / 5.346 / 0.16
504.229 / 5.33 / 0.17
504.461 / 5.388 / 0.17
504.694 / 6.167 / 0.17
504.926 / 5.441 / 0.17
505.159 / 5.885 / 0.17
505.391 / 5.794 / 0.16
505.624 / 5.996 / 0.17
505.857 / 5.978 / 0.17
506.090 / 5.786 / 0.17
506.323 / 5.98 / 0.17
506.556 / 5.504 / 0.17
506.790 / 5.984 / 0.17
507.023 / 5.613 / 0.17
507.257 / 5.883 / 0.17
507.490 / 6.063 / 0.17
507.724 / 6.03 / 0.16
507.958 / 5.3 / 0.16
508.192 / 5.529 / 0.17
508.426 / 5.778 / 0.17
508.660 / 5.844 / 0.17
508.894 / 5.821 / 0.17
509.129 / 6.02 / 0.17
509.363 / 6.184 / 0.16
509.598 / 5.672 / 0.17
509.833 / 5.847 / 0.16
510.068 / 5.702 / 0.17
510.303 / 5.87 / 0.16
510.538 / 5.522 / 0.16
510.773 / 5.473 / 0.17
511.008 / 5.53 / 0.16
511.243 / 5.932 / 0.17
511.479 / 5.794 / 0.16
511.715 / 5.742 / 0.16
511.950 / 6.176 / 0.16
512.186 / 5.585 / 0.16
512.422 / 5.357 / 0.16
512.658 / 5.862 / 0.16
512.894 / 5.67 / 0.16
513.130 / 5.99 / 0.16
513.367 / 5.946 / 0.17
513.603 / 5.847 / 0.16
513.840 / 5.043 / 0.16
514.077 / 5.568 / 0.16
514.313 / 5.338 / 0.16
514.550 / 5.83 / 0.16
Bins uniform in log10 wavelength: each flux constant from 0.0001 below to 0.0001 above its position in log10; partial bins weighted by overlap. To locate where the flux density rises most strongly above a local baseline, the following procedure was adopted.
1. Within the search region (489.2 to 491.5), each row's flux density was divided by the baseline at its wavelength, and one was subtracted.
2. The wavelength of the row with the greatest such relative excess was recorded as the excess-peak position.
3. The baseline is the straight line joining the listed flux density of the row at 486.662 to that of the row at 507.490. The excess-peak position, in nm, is 490.713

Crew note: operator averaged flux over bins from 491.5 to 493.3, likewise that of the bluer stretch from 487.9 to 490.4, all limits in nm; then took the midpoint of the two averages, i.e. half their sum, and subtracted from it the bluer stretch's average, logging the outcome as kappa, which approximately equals 0.00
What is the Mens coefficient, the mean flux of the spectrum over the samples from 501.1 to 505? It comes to 5.64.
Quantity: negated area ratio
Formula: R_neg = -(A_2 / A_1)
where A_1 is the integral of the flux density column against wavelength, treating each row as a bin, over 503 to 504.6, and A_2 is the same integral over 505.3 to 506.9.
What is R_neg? -1.05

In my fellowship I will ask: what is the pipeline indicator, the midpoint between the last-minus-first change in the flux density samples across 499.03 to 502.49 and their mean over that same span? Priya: 2.67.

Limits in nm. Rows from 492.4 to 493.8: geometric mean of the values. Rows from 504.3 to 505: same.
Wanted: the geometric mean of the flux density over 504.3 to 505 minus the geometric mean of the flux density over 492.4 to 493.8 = -0.24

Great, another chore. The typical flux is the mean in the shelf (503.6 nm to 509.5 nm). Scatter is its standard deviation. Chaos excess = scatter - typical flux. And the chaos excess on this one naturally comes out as -5.50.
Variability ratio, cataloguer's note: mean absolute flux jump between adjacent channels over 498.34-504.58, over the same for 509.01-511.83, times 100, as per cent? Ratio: 100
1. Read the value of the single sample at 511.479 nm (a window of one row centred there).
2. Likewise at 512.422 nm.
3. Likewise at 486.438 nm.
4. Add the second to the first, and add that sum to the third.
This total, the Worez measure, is 16.6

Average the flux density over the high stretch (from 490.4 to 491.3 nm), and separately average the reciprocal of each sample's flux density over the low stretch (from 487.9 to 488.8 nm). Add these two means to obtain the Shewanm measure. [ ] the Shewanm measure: 6.34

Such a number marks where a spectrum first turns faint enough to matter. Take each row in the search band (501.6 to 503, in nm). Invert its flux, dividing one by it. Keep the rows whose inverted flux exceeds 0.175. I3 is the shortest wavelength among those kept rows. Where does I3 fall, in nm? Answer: 502.375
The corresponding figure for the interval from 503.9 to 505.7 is 503.997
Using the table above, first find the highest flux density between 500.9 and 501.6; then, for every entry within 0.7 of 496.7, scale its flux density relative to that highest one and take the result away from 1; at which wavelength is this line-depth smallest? 496.395 nm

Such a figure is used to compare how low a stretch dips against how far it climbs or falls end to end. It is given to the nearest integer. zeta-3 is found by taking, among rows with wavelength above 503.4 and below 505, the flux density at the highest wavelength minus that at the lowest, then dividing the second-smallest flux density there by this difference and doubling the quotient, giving -31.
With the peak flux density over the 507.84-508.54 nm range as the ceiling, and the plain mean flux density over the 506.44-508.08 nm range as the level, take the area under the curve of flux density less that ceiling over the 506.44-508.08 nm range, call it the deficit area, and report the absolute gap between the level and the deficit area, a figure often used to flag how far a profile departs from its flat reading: 5.78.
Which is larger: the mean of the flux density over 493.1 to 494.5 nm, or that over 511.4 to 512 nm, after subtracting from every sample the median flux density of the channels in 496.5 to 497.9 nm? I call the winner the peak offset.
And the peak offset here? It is -0.12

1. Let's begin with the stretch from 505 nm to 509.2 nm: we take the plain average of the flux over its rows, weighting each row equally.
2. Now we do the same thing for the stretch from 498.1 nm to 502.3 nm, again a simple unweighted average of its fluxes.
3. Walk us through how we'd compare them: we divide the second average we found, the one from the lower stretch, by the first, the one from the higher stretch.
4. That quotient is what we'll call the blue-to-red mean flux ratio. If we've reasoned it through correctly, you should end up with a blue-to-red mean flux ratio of 0.99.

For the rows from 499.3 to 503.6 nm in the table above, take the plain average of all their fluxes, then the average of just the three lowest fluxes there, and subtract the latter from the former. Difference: 0.2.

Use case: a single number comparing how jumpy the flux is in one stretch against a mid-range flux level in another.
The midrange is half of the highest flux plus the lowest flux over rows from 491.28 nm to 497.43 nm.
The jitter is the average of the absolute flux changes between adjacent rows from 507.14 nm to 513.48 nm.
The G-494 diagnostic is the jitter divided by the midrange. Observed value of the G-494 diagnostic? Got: 0.0427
